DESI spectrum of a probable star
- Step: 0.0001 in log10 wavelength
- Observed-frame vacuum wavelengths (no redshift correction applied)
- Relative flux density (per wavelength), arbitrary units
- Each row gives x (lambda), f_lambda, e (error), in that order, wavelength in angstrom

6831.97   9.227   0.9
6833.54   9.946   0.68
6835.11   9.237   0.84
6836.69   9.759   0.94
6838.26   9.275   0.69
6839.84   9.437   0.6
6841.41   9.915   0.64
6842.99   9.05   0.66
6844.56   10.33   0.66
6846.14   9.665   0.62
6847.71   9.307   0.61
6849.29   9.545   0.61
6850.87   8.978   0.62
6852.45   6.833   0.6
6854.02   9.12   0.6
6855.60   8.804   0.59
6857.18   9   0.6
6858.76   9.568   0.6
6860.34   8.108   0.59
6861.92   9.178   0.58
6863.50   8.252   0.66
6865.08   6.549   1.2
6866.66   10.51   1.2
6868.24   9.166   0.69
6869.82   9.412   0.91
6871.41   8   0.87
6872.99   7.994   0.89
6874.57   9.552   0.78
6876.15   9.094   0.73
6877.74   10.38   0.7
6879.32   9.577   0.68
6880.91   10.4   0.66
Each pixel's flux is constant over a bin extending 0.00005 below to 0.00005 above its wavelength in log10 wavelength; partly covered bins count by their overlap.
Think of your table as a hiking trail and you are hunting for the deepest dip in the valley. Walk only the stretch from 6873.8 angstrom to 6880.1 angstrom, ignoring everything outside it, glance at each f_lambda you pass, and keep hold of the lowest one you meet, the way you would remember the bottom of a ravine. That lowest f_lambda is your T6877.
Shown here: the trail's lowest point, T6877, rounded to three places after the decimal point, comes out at 9.094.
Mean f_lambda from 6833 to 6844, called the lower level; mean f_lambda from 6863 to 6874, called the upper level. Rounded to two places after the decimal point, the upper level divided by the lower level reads 0.90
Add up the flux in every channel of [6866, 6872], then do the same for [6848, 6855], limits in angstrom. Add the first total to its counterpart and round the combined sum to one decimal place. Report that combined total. 71.6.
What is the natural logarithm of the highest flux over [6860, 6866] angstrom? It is 2.22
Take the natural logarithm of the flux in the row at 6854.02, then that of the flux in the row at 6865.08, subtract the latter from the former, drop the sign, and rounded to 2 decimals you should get 0.33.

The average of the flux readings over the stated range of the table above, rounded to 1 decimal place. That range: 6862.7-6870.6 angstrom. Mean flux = 8.8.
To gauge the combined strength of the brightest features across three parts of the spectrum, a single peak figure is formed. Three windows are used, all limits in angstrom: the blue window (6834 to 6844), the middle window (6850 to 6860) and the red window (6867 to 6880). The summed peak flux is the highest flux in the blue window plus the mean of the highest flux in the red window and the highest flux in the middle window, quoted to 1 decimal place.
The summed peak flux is 19.9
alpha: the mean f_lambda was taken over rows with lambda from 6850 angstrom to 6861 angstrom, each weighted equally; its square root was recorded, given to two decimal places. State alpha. 2.94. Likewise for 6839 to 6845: 3.11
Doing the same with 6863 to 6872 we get 2.94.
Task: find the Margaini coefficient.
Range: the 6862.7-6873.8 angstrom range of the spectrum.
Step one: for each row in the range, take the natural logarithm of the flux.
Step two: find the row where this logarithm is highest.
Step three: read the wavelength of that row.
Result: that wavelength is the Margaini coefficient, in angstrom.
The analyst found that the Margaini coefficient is 6866.66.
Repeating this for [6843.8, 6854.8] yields 6844.56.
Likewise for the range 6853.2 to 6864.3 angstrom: 6858.76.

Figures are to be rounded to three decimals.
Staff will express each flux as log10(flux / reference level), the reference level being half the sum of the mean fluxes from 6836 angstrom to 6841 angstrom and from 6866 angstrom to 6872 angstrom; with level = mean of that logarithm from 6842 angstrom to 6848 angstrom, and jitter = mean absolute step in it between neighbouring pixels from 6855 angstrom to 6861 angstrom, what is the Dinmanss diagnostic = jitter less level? 0.027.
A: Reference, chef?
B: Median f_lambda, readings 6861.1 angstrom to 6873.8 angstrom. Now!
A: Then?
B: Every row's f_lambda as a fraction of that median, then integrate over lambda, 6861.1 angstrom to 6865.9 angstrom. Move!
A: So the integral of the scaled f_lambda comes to 4.4 angstrom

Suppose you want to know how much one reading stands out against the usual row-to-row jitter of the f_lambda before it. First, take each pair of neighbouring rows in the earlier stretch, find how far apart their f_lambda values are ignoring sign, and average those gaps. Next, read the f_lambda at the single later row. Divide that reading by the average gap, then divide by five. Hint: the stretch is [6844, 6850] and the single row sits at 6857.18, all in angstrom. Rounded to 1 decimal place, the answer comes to 4.3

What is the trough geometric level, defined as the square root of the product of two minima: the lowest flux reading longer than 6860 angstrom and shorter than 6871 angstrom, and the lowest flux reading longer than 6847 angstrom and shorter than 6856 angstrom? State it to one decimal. 6.7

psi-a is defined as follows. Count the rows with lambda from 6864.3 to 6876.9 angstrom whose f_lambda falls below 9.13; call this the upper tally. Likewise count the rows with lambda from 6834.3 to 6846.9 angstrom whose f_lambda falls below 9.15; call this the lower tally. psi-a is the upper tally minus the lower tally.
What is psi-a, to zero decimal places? 3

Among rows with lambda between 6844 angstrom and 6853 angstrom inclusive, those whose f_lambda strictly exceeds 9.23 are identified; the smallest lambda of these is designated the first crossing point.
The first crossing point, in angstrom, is 6844.56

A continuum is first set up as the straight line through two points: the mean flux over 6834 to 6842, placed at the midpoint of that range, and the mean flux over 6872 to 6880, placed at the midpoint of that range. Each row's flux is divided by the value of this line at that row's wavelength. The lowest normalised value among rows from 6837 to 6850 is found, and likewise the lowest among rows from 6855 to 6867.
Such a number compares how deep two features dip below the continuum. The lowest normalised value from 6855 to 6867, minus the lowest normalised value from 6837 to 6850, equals -0.25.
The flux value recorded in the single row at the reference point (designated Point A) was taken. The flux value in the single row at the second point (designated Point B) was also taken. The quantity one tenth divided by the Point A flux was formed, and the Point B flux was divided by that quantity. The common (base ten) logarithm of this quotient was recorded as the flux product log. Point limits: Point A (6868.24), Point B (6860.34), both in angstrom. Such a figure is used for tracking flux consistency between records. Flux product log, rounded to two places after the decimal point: 2.87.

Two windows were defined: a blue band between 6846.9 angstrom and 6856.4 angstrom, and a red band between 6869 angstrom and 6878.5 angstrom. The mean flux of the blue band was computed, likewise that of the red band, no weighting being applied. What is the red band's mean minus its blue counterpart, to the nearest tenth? 0.3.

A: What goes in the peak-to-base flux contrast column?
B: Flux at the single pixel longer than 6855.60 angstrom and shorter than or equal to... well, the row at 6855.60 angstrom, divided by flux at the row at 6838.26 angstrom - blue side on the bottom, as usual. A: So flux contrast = 0.95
